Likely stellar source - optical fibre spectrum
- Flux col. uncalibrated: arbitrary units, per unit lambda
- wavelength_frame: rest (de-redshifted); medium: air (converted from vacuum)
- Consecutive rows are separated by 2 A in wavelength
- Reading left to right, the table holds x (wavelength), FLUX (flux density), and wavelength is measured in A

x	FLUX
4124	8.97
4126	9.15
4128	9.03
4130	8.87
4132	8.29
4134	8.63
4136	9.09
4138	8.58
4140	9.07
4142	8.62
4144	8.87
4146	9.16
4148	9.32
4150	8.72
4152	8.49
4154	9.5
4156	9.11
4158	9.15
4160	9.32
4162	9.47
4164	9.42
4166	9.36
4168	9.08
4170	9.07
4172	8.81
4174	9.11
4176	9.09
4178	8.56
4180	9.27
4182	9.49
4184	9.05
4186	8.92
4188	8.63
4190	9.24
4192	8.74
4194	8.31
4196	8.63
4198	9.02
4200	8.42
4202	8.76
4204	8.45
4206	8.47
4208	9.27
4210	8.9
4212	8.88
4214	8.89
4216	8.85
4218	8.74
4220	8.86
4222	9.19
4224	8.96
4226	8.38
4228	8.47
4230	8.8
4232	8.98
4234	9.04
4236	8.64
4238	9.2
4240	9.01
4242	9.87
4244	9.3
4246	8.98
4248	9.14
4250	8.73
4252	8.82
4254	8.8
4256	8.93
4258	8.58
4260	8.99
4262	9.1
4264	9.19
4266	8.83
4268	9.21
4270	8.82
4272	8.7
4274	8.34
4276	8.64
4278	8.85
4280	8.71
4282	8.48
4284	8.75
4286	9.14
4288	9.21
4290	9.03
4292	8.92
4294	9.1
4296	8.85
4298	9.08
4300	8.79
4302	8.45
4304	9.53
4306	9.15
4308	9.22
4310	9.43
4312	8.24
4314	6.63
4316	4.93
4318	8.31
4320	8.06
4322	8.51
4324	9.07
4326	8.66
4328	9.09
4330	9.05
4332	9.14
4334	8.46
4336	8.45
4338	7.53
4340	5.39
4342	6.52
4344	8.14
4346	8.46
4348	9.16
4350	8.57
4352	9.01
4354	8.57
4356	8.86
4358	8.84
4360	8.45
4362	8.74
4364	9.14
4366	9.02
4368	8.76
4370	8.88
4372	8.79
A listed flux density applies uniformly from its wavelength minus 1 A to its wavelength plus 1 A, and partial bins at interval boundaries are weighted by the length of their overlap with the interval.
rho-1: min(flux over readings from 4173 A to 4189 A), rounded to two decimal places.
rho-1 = 8.56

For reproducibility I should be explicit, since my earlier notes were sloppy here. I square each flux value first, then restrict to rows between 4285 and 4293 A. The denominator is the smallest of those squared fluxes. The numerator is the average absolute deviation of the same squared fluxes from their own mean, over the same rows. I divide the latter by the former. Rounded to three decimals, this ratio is 0.023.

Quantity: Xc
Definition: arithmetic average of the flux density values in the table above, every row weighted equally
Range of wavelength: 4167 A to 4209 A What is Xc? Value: 8.88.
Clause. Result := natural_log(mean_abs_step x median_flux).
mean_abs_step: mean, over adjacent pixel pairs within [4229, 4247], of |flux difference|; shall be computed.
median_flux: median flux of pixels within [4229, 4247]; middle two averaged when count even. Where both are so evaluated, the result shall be 1.26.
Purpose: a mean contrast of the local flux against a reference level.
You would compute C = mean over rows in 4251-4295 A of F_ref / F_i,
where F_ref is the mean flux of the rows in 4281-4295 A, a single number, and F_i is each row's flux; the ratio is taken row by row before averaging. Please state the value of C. 1.01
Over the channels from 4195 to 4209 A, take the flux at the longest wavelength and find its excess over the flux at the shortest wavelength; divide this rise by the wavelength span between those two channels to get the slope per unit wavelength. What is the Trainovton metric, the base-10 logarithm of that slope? -1.3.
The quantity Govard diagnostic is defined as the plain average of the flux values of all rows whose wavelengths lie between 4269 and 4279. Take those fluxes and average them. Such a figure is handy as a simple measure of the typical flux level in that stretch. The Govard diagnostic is 8.67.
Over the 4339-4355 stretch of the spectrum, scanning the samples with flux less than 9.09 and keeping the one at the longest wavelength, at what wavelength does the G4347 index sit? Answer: 4354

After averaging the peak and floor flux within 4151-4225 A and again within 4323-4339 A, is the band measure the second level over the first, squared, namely 0.88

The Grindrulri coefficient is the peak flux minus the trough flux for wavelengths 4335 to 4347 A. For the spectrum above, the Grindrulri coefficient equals 3.1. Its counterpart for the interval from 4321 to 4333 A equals 0.6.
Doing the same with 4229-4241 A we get 0.6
